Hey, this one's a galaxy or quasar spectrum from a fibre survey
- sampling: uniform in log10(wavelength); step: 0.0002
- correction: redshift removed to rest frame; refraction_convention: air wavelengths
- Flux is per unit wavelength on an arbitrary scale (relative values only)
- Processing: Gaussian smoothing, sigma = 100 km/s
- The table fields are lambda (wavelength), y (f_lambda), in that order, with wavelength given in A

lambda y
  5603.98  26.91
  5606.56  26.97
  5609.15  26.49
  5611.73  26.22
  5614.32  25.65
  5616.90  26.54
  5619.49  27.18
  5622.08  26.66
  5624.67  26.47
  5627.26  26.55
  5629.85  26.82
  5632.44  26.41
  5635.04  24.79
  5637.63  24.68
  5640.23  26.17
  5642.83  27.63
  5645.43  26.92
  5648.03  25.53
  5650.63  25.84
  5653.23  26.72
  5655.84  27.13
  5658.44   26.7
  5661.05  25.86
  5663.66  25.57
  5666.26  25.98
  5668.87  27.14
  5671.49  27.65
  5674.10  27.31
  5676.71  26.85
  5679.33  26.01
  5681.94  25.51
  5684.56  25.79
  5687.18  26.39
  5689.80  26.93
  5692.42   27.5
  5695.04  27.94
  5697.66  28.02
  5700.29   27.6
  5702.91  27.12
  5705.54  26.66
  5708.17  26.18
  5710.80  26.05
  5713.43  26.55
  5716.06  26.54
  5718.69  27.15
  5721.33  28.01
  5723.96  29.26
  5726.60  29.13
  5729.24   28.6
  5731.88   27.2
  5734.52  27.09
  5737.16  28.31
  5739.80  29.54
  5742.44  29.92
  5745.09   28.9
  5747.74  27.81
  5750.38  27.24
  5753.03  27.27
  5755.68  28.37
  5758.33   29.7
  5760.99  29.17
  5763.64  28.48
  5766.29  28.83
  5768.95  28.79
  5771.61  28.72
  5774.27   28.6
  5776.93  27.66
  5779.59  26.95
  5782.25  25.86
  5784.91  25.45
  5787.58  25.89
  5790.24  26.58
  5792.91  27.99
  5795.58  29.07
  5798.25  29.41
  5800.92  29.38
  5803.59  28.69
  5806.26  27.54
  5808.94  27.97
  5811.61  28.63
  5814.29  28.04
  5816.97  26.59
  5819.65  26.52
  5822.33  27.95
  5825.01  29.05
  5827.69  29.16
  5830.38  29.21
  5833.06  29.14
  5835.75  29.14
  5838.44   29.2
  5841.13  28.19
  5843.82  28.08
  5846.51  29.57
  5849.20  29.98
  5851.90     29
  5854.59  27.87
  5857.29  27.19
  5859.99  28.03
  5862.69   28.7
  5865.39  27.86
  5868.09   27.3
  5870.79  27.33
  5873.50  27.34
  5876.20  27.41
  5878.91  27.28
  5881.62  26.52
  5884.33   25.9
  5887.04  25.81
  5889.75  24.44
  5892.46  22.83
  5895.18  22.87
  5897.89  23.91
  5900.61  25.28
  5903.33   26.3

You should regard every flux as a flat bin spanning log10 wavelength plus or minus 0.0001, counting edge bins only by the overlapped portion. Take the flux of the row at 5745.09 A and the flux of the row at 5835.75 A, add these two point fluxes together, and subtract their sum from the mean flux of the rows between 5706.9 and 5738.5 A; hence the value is -30.5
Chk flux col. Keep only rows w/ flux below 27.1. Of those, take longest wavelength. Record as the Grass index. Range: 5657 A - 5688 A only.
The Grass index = 5687.18 A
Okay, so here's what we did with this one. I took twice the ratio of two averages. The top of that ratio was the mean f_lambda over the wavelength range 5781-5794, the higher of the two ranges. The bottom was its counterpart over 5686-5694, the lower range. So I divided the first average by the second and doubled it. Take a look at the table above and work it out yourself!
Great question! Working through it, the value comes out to 2.0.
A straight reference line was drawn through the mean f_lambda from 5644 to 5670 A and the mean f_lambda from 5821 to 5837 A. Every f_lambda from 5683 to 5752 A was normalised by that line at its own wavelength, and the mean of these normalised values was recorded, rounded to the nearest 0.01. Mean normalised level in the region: 1.01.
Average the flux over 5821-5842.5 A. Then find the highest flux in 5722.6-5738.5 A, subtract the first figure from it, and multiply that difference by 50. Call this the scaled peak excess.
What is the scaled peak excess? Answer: 19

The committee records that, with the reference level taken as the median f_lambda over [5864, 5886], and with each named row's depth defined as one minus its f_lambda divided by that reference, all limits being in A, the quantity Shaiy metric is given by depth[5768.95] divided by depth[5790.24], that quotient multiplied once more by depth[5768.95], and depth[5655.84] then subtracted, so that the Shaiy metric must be 0.10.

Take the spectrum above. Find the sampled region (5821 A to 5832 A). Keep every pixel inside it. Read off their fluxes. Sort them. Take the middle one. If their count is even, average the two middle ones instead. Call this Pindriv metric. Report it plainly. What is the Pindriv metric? 29.1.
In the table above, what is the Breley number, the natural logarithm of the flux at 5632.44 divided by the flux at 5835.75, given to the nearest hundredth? -0.10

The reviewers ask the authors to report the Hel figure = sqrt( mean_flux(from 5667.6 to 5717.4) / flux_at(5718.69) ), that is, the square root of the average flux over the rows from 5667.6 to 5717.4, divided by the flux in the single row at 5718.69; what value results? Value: 0.99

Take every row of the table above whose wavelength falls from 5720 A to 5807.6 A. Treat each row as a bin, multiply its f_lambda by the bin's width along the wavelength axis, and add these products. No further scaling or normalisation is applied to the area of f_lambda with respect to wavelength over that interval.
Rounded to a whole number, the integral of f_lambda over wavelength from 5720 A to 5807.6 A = 2467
